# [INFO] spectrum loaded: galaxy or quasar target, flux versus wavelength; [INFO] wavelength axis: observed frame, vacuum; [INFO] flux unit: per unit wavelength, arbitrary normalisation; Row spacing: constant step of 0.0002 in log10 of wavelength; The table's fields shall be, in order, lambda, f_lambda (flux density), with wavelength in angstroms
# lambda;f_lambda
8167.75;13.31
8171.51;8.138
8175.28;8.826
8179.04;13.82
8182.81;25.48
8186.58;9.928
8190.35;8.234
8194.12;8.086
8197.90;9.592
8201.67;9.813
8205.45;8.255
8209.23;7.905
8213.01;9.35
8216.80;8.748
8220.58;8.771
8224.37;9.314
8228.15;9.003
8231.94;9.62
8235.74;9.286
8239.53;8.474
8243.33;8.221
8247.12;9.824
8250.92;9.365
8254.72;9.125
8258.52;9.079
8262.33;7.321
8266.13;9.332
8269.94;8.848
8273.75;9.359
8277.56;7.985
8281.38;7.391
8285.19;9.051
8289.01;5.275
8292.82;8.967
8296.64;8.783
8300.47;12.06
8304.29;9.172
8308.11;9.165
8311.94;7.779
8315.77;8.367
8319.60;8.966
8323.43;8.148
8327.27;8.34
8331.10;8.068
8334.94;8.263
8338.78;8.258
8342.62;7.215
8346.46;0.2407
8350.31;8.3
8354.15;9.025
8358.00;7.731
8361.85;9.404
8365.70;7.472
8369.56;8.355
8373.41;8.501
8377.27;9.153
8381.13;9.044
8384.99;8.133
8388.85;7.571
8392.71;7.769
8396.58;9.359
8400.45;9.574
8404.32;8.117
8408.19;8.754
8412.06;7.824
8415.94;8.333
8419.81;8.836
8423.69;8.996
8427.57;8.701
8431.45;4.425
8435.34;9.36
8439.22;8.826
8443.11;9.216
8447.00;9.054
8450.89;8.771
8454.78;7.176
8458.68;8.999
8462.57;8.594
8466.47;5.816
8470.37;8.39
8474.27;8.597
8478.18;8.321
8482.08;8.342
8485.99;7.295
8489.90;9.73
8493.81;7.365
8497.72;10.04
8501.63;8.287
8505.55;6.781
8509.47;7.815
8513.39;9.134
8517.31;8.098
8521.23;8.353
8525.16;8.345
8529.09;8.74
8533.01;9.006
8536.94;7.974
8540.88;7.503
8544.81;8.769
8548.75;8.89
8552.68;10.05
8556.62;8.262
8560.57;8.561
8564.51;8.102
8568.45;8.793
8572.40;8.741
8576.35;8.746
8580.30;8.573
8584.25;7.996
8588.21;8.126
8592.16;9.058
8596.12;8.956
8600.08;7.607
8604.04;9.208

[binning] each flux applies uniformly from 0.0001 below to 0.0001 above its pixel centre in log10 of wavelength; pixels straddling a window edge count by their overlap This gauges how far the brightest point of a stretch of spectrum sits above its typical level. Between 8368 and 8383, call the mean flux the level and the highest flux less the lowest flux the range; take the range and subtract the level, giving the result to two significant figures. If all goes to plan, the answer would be -8.0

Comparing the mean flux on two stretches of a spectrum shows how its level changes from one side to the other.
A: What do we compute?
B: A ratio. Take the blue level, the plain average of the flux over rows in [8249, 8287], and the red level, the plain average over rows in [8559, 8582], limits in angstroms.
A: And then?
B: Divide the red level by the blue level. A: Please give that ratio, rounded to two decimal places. 0.99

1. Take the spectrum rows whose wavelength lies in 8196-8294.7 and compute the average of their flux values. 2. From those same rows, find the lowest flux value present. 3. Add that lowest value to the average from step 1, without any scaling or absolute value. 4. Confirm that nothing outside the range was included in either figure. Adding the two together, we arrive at 14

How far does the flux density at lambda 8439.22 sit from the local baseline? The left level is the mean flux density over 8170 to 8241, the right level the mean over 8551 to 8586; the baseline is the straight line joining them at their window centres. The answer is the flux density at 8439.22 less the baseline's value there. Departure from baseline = -0.3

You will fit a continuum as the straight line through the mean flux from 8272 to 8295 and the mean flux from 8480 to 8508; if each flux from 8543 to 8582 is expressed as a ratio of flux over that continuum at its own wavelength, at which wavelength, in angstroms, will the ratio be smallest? 8564.51 angstroms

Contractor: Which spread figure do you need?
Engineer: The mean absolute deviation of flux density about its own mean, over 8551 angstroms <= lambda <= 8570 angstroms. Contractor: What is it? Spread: 0.53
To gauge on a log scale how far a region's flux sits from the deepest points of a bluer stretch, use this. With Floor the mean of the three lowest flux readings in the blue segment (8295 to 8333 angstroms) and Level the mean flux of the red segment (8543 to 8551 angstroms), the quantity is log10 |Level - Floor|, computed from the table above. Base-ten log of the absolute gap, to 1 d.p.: -0.1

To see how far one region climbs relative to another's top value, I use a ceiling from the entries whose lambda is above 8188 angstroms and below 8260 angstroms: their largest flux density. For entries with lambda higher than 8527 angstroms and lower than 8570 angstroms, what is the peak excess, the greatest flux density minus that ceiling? 0.2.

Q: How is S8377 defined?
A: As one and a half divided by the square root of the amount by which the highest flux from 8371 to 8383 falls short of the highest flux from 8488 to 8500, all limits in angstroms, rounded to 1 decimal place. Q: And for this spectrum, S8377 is 1.6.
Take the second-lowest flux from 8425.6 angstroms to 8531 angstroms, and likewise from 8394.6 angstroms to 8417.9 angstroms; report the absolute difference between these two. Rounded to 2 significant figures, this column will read 2.3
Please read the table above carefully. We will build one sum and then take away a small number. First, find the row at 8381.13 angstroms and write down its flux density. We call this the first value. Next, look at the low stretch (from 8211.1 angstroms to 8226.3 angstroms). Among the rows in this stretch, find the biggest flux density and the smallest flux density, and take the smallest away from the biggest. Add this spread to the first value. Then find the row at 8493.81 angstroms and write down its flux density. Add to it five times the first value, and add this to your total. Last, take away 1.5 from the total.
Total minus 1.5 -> 60.7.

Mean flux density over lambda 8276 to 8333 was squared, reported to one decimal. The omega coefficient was 72.3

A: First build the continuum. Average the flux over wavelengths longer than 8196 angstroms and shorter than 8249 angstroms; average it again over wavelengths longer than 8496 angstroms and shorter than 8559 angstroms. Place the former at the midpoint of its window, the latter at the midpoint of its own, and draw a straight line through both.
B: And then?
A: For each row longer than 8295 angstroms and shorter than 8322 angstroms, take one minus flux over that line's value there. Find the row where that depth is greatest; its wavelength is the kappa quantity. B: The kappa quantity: 8311.94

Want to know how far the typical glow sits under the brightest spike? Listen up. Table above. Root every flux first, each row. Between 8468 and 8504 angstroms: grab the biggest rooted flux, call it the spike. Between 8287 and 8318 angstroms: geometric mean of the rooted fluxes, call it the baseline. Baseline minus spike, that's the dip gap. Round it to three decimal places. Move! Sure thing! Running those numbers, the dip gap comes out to -0.252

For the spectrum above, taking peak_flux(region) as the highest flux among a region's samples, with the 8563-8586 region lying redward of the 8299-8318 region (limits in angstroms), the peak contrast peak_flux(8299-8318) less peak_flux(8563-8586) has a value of 3.3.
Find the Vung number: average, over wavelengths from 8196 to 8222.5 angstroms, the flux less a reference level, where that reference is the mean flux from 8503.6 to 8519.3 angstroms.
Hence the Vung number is 1.0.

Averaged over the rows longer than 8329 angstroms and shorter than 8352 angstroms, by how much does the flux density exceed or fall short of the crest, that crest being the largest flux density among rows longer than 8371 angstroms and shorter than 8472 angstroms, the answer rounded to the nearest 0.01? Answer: -2.85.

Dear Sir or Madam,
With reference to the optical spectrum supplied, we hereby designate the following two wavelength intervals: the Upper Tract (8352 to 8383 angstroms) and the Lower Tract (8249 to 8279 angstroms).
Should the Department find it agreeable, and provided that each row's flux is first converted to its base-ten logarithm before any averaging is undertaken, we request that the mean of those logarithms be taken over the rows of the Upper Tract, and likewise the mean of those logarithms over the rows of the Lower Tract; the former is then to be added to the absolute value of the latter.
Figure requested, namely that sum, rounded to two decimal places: 1.88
